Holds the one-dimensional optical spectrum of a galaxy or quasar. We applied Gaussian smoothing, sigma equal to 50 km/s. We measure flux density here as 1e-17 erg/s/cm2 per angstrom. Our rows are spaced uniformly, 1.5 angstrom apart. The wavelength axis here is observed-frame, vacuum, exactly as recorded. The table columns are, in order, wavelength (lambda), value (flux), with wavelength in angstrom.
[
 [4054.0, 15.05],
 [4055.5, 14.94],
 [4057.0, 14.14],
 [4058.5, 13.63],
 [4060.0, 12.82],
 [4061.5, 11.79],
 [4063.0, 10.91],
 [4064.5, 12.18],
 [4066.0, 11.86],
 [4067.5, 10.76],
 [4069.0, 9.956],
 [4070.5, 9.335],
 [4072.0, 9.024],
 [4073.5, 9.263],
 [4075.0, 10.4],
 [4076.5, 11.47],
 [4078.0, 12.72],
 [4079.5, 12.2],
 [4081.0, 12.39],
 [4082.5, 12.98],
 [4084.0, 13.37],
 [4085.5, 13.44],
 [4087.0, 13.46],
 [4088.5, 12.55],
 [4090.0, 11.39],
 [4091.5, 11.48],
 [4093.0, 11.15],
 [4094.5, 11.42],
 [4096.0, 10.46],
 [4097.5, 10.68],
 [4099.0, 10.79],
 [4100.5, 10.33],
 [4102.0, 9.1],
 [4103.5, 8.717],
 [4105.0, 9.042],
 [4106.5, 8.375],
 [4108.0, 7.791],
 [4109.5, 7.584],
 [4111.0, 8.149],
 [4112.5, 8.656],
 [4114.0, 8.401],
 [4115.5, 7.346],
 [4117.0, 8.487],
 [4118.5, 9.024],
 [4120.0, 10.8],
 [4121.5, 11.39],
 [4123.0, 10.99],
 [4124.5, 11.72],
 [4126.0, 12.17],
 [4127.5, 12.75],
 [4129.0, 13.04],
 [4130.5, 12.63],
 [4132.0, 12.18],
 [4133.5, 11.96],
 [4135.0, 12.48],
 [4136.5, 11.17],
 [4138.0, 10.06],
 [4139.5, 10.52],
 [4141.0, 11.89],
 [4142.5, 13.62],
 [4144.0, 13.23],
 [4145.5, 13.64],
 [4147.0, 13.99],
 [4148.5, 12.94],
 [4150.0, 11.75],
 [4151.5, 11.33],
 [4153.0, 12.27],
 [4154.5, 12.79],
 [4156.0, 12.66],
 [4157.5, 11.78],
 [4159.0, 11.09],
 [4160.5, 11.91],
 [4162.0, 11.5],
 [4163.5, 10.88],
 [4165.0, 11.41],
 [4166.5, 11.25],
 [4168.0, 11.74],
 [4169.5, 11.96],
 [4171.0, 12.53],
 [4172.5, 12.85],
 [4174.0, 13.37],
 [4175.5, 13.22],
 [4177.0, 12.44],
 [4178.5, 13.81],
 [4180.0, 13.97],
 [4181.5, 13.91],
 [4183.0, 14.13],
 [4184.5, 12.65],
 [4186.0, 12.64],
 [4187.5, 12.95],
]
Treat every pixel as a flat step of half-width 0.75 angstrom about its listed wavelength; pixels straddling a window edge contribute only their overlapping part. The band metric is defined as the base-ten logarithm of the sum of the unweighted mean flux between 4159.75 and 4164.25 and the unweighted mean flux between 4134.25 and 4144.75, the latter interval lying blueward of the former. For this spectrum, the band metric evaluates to 1.37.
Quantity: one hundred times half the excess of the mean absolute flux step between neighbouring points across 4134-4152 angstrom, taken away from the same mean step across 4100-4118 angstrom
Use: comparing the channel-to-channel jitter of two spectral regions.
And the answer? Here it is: -13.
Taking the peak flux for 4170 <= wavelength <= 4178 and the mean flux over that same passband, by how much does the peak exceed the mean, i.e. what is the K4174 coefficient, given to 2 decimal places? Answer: 0.49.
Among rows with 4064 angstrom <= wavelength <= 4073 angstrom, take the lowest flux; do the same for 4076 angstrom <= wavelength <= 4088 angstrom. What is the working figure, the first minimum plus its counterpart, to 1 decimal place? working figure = 20.5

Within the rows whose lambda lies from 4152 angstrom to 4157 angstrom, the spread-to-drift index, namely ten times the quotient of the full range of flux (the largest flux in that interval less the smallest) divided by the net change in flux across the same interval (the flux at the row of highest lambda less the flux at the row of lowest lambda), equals 13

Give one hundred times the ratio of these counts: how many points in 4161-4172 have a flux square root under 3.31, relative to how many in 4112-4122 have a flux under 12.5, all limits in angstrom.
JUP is 14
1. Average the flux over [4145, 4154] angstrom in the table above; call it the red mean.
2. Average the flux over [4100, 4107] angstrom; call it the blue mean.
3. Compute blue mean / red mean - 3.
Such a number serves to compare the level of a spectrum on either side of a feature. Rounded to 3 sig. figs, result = -2.28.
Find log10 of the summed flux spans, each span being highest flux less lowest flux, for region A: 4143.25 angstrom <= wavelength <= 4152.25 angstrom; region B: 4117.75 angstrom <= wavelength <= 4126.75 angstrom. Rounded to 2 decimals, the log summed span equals 0.76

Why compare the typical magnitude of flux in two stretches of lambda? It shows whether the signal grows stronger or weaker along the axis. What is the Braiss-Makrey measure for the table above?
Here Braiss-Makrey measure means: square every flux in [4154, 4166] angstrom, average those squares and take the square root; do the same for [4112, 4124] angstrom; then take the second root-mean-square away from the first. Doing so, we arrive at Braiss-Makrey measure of 2.3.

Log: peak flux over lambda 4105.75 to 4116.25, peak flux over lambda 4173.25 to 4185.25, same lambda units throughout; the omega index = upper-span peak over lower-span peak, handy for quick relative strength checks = 1.63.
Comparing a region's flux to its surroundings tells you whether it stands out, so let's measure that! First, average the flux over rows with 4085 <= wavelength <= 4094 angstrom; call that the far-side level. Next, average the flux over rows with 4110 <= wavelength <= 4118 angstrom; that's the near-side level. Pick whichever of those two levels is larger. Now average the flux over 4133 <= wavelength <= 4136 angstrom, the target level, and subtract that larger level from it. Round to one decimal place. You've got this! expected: 0.0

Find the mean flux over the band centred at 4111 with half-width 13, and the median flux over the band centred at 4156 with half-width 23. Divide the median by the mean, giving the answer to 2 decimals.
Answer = 1.31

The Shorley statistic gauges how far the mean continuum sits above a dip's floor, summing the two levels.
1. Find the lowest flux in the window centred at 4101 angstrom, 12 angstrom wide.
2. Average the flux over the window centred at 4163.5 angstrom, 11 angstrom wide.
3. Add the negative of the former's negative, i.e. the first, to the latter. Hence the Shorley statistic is 19.8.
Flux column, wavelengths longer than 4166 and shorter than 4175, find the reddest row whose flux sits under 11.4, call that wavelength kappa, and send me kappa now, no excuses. 4166.5 angstrom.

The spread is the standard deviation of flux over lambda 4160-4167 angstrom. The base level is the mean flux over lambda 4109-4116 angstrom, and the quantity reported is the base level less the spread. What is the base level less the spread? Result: 7.7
